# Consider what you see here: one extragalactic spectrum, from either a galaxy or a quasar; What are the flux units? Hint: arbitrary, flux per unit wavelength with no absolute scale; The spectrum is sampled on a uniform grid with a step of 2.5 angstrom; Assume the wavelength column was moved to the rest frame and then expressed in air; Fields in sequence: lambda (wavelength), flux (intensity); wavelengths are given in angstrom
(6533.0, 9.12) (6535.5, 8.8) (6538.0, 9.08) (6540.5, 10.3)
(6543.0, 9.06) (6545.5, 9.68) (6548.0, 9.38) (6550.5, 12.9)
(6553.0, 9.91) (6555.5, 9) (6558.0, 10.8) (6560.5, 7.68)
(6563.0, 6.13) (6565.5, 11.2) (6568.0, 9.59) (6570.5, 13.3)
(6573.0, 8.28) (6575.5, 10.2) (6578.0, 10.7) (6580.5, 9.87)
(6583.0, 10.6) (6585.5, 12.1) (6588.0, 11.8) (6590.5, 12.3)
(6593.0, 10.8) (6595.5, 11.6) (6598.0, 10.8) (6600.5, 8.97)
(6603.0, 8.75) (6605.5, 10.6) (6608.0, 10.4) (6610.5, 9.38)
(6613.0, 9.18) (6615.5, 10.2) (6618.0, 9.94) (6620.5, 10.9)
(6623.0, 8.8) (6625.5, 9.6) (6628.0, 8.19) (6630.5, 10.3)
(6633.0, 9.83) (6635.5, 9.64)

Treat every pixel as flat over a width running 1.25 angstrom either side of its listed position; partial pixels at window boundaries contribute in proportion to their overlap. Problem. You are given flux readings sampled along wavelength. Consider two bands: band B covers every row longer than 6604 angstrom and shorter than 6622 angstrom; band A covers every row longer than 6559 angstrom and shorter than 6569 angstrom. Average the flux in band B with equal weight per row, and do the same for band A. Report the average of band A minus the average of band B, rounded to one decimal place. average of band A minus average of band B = -1.4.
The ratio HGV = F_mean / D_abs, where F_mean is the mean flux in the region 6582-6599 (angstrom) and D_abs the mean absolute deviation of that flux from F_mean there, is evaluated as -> 19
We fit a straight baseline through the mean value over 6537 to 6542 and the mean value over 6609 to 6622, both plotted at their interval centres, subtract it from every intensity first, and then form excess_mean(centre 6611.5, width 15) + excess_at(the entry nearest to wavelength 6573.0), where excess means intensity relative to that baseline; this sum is -1.5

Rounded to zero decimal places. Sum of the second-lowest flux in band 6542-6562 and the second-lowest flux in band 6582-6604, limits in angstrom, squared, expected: 323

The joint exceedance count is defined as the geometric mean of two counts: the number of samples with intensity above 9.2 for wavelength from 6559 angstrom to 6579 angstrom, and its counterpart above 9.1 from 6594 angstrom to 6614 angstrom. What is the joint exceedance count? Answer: 5.5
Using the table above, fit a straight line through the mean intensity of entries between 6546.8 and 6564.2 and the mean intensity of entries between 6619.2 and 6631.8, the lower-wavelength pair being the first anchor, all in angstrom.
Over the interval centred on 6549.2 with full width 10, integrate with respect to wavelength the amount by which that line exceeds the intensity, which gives -11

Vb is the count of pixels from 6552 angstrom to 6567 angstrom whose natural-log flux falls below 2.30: 4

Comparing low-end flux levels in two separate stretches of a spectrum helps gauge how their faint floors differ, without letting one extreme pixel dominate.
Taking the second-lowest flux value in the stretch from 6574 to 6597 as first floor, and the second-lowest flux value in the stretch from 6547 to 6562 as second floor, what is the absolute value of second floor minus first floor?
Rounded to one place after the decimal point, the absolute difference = 1.2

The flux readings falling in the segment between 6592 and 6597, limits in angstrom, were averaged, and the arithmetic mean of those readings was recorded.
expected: 11.2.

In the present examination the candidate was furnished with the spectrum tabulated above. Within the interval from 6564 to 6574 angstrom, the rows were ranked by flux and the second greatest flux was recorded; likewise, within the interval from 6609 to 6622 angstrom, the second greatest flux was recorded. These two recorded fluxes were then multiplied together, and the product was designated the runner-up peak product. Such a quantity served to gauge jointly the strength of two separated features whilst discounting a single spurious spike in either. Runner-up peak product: 114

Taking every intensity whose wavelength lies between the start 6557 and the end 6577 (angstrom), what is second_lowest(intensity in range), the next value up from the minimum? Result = 7.68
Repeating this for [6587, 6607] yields 8.97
